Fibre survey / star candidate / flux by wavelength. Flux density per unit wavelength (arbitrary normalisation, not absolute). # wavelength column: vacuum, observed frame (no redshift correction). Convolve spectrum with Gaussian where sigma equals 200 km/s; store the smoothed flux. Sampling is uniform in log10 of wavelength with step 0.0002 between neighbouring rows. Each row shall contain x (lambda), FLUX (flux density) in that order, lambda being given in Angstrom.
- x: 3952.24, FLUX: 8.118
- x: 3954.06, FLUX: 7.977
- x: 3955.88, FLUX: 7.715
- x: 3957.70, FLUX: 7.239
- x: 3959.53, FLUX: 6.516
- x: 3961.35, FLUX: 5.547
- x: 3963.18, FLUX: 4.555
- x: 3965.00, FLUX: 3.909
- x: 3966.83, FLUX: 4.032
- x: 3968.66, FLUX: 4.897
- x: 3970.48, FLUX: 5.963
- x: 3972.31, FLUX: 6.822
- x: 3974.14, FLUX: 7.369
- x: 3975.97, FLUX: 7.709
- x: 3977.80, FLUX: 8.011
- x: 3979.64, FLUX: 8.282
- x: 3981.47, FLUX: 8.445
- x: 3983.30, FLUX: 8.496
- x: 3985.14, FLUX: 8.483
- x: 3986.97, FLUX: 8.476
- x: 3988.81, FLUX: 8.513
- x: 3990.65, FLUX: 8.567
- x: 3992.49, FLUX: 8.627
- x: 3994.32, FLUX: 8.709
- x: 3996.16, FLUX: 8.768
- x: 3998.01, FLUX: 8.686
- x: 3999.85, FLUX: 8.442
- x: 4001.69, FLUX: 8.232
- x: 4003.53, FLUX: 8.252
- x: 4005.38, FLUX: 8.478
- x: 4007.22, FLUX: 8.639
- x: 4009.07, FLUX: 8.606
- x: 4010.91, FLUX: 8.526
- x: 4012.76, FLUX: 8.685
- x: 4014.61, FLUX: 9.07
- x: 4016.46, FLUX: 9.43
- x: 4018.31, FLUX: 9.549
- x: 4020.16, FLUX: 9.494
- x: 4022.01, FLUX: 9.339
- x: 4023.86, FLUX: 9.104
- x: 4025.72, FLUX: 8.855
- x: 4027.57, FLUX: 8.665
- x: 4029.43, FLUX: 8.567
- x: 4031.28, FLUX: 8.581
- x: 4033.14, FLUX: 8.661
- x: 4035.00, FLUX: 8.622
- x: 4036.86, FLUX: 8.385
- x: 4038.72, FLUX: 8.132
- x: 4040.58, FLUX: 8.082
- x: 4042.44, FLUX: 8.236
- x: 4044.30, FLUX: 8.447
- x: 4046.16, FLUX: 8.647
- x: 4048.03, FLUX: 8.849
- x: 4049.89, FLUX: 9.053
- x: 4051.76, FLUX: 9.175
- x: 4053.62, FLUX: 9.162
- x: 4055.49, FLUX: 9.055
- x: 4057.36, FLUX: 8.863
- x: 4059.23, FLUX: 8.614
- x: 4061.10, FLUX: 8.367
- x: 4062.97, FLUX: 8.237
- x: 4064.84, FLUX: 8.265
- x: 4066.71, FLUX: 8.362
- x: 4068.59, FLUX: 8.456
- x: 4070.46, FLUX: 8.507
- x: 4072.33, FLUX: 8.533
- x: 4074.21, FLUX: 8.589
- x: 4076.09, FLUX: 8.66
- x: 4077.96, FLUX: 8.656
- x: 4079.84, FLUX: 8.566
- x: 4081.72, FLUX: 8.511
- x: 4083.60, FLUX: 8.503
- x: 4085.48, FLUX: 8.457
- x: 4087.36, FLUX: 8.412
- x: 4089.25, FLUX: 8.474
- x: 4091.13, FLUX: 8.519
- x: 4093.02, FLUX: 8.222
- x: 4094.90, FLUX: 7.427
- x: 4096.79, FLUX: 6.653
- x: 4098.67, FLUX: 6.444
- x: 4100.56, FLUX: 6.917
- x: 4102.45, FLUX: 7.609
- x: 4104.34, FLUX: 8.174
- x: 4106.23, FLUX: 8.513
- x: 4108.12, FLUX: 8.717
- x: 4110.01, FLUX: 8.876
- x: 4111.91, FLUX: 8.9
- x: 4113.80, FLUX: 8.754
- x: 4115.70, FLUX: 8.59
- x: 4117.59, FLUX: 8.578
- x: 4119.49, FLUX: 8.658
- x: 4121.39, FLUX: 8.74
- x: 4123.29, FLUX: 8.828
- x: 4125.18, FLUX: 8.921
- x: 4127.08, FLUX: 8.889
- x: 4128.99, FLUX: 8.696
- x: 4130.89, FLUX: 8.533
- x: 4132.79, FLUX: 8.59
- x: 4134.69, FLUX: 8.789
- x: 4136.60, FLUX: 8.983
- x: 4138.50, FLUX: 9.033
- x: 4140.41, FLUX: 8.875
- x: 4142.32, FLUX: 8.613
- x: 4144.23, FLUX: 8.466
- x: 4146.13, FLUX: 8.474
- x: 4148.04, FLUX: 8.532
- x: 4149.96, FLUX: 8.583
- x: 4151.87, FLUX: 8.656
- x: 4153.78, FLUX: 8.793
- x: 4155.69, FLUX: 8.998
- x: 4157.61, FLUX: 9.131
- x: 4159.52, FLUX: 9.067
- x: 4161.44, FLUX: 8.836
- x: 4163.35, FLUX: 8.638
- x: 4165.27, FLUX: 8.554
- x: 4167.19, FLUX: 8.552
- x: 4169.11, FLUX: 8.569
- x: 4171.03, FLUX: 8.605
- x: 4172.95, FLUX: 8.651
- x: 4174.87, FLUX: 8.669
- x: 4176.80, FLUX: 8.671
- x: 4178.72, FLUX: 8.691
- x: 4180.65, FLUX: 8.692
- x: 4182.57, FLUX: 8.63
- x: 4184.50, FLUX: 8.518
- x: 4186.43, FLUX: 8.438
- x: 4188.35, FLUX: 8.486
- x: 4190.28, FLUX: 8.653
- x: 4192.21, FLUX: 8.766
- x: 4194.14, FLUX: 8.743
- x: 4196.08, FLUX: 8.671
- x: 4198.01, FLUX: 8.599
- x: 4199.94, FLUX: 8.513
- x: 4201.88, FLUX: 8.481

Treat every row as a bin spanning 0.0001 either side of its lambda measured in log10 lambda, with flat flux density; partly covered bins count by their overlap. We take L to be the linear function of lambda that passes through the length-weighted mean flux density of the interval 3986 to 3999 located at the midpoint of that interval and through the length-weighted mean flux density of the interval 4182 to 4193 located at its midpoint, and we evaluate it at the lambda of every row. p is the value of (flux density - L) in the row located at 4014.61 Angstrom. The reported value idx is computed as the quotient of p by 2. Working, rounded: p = 0.5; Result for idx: 0.2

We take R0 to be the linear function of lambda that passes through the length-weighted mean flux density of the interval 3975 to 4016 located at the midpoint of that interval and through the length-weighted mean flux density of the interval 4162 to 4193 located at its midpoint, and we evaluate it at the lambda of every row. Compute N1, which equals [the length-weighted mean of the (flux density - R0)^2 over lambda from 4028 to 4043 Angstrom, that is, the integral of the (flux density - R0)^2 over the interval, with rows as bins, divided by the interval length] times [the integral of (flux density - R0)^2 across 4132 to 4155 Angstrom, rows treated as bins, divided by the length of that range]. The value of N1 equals 0.00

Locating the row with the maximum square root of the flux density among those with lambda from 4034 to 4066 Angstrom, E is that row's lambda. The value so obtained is 4051.76 Angstrom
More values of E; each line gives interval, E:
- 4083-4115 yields 4111.91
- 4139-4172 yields 4157.61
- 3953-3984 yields 3983.30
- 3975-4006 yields 3996.16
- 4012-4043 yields 4018.31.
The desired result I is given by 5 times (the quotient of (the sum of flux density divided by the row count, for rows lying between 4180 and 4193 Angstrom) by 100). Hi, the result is 0.430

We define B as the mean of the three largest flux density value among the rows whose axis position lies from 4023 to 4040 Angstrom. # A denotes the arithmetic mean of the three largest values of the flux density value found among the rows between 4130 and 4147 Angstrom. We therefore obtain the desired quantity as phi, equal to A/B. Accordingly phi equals 1.01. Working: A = 9.0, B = 8.9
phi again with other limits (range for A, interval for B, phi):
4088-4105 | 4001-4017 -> 0.93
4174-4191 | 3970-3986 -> 1.02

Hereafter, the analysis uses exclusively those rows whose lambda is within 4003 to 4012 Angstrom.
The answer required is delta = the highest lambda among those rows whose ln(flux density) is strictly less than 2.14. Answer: 4005.38 Angstrom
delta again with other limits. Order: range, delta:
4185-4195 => 4188.35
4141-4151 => 4146.13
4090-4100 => 4098.67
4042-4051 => 4044.30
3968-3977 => 3975.97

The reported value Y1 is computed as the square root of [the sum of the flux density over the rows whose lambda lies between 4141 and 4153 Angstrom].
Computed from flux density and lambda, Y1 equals 7.16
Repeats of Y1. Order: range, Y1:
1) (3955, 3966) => 5.96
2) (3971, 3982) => 6.83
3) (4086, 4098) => 6.91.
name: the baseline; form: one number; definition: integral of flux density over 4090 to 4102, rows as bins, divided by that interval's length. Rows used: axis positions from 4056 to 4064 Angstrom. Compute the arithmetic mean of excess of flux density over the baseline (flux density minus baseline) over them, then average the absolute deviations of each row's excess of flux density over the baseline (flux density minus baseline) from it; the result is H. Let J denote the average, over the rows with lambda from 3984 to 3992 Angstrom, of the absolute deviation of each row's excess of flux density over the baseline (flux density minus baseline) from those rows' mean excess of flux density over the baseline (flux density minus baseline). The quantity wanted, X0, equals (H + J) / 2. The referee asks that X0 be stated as 0.124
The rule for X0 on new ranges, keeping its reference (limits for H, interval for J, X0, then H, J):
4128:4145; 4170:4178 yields 0.095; 0.17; 0.02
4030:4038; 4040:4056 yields 0.219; 0.09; 0.35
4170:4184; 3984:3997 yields 0.060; 0.03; 0.09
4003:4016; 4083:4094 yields 0.119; 0.16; 0.08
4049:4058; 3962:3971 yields 0.346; 0.09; 0.61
